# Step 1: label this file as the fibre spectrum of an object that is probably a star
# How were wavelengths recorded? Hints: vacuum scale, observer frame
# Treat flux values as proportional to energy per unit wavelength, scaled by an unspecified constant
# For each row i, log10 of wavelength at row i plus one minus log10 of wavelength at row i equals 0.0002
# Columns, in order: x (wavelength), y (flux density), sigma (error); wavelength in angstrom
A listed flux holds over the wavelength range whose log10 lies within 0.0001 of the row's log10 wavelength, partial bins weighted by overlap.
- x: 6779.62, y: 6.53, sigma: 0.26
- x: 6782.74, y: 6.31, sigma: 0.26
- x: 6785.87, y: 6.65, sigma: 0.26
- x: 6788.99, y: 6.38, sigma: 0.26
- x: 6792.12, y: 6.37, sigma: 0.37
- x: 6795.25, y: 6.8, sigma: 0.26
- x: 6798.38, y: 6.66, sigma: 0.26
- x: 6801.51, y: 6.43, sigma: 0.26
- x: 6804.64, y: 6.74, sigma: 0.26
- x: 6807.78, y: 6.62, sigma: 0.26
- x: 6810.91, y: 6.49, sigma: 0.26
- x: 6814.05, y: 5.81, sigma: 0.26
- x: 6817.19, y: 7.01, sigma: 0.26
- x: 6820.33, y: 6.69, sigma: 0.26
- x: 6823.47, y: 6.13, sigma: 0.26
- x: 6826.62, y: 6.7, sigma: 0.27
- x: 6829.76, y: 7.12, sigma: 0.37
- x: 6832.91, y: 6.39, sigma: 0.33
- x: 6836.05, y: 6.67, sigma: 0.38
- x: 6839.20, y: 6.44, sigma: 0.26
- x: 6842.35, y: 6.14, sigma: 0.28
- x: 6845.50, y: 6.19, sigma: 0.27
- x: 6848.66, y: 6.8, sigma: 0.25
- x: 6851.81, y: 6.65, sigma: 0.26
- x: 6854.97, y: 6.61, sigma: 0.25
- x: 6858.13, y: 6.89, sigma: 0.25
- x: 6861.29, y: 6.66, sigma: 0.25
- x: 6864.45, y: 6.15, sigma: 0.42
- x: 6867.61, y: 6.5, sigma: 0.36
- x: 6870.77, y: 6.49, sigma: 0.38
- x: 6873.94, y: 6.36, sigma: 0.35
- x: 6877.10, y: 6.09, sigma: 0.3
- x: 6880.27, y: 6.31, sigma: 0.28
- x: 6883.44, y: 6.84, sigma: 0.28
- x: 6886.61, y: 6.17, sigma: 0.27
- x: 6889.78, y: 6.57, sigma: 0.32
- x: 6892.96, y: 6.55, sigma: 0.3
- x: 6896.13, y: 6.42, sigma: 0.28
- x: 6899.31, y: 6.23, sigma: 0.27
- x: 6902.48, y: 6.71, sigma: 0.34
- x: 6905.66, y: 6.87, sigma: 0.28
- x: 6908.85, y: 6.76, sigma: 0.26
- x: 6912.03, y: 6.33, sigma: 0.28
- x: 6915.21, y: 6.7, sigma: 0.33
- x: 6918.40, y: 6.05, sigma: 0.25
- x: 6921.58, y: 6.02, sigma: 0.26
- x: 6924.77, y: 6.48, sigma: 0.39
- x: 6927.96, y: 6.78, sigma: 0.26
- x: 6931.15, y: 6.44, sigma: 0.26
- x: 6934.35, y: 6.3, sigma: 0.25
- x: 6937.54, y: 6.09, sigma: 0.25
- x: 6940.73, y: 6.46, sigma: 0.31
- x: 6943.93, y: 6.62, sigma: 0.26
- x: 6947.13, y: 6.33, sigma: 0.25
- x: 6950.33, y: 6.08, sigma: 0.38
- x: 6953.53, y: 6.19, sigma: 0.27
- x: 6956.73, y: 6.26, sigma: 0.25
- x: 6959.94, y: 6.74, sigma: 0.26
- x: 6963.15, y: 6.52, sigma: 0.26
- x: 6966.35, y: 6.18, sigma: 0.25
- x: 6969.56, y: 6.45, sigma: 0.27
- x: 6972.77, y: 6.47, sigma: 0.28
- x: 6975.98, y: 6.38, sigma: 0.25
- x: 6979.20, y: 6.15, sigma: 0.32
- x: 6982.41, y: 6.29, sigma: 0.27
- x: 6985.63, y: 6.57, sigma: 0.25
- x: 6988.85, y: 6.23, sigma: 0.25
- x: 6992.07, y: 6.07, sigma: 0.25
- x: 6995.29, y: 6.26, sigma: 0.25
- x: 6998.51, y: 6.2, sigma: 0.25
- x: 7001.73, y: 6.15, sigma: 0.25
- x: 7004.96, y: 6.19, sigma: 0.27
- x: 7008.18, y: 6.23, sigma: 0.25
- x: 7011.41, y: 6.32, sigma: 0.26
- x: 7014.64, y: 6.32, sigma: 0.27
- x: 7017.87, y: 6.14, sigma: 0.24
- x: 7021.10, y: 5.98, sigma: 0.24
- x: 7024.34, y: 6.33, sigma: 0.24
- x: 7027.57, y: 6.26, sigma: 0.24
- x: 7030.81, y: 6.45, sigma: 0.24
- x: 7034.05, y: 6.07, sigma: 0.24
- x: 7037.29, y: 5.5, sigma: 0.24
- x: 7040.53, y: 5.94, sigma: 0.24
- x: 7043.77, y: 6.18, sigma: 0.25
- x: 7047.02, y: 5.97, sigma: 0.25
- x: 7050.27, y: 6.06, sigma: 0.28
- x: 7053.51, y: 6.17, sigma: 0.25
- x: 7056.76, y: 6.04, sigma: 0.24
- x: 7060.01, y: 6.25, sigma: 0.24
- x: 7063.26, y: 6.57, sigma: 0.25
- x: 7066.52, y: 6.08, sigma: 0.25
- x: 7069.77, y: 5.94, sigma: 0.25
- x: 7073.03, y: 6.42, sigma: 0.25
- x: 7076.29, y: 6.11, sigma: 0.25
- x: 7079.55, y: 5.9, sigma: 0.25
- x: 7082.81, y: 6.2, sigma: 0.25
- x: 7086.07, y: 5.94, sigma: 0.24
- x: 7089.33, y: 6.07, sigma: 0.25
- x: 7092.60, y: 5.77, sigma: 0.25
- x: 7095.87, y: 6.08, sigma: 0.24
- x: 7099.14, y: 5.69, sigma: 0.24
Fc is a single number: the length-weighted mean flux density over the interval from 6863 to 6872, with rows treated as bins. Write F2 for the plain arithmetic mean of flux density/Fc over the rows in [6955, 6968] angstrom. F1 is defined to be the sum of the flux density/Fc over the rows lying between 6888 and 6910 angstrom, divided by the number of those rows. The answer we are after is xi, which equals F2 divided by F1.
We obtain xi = 0.98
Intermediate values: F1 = 1.03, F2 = 1.01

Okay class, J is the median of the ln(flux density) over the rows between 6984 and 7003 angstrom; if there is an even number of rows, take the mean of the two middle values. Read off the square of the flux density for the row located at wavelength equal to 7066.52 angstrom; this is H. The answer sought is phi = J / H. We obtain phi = 0.049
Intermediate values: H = 37.0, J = 1.83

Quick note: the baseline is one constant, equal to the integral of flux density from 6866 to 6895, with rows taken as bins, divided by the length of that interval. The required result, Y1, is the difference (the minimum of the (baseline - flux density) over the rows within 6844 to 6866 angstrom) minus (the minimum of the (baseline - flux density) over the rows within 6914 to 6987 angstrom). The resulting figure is -0.11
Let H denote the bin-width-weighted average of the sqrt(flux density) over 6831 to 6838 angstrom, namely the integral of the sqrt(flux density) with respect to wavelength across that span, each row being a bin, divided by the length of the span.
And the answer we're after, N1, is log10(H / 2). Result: 0.107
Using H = 2.56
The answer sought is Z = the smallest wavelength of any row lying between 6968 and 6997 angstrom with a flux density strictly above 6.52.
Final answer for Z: 6985.63 angstrom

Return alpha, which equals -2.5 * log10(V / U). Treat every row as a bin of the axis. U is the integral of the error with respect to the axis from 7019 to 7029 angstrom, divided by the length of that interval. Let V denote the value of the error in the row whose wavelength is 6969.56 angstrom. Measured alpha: -0.13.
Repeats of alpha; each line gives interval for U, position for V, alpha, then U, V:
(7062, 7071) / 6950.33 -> -0.45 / 0.250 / 0.38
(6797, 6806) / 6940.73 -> -0.19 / 0.260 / 0.31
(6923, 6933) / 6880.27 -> 0.08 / 0.301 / 0.28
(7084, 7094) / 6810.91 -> -0.06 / 0.247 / 0.26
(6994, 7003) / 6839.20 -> -0.04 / 0.250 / 0.26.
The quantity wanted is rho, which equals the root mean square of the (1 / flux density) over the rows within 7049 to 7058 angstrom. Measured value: 0.164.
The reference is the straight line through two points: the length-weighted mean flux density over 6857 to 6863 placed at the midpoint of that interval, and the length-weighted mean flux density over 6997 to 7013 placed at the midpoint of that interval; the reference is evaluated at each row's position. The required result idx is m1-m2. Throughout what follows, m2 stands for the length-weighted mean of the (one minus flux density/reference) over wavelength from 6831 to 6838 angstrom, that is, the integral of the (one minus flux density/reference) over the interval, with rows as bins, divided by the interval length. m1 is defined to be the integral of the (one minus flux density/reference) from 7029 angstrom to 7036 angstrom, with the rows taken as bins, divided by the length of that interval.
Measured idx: -0.06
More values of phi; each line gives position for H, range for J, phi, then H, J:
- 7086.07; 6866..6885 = 0.053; 35.3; 1.86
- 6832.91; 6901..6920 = 0.047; 40.8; 1.90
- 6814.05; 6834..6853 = 0.056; 33.8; 1.88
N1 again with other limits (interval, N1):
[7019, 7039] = 0.091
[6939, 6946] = 0.106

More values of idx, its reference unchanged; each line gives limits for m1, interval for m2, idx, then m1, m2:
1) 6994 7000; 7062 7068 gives 0.06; 0.00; -0.05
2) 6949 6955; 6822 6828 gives -0.02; 0.04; 0.07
